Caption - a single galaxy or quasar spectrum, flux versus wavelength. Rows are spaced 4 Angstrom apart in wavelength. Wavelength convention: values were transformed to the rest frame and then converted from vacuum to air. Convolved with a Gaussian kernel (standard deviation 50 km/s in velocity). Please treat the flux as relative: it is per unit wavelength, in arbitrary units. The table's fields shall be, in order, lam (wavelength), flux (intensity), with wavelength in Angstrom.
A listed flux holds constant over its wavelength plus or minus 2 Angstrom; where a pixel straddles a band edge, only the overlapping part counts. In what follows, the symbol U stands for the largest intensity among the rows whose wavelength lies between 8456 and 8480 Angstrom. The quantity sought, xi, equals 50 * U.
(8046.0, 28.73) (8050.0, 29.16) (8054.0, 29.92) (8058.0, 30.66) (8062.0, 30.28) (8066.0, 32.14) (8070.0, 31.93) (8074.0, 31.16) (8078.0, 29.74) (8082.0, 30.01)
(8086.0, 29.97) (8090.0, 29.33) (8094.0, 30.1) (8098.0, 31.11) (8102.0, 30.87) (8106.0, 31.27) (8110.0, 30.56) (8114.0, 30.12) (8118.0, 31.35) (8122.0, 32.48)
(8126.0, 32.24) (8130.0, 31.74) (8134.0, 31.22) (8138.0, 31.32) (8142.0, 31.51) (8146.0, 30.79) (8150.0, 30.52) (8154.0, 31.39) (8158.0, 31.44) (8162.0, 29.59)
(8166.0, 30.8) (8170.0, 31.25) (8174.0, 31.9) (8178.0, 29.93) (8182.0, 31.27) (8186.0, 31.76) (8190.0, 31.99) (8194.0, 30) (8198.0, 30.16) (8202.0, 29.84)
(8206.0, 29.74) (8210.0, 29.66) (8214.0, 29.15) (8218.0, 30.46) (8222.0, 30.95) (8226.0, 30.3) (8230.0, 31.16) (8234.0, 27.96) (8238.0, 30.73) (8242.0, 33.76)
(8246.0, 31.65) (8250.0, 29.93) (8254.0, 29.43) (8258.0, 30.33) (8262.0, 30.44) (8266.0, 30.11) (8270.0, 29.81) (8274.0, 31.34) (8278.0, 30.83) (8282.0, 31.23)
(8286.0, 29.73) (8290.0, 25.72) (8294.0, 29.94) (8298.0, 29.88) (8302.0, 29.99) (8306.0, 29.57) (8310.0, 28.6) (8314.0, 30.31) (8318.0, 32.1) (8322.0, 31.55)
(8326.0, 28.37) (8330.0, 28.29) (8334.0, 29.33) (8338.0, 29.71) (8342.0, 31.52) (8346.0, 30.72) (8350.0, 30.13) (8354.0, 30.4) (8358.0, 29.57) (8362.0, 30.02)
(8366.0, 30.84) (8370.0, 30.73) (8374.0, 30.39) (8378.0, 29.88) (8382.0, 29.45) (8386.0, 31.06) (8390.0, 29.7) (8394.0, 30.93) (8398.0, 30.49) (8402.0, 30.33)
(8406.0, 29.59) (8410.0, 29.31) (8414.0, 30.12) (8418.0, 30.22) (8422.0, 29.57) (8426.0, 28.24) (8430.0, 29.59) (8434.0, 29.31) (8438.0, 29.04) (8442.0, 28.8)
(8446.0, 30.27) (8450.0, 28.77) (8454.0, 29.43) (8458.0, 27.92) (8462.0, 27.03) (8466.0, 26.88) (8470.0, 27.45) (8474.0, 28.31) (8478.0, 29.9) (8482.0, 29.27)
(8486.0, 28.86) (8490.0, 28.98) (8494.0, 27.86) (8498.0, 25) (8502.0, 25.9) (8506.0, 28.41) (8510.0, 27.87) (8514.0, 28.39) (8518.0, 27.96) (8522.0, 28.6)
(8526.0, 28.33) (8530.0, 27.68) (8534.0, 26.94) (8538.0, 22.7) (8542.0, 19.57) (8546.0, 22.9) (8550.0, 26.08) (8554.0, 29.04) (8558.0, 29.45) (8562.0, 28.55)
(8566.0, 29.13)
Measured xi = 1495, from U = 29.9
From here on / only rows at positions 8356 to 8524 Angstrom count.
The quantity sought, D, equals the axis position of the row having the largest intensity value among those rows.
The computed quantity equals 8386.0 Angstrom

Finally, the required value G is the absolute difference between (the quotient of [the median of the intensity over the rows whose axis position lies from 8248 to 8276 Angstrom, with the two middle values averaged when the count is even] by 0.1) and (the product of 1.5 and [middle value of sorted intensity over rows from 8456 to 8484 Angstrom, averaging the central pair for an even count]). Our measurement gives 259.2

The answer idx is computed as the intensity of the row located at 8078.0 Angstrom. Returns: 29.74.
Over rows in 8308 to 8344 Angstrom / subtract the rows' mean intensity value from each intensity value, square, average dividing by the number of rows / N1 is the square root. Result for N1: 1.39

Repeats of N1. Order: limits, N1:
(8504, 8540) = 1.74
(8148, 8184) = 0.72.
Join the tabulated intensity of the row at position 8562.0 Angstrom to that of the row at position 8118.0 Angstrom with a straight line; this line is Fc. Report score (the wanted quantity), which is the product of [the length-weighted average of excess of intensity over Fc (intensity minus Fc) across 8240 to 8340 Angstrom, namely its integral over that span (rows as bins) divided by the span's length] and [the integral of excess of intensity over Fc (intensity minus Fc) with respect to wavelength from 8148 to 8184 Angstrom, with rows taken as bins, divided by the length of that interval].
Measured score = 0.03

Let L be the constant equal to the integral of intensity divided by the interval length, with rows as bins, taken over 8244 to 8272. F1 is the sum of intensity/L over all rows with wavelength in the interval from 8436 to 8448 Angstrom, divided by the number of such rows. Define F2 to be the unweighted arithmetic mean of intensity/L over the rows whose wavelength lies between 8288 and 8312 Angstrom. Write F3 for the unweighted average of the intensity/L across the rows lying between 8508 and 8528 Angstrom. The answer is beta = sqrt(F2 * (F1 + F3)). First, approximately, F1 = 0.97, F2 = 0.96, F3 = 0.93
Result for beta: 1.35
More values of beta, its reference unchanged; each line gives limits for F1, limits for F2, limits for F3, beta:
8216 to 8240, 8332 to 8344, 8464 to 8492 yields 1.39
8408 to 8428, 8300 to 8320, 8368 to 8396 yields 1.40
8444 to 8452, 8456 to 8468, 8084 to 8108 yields 1.34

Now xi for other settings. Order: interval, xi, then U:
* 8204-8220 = 1523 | 30.46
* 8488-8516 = 1449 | 28.98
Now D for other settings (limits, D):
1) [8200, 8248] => 8242.0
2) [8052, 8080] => 8066.0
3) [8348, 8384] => 8366.0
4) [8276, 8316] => 8282.0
